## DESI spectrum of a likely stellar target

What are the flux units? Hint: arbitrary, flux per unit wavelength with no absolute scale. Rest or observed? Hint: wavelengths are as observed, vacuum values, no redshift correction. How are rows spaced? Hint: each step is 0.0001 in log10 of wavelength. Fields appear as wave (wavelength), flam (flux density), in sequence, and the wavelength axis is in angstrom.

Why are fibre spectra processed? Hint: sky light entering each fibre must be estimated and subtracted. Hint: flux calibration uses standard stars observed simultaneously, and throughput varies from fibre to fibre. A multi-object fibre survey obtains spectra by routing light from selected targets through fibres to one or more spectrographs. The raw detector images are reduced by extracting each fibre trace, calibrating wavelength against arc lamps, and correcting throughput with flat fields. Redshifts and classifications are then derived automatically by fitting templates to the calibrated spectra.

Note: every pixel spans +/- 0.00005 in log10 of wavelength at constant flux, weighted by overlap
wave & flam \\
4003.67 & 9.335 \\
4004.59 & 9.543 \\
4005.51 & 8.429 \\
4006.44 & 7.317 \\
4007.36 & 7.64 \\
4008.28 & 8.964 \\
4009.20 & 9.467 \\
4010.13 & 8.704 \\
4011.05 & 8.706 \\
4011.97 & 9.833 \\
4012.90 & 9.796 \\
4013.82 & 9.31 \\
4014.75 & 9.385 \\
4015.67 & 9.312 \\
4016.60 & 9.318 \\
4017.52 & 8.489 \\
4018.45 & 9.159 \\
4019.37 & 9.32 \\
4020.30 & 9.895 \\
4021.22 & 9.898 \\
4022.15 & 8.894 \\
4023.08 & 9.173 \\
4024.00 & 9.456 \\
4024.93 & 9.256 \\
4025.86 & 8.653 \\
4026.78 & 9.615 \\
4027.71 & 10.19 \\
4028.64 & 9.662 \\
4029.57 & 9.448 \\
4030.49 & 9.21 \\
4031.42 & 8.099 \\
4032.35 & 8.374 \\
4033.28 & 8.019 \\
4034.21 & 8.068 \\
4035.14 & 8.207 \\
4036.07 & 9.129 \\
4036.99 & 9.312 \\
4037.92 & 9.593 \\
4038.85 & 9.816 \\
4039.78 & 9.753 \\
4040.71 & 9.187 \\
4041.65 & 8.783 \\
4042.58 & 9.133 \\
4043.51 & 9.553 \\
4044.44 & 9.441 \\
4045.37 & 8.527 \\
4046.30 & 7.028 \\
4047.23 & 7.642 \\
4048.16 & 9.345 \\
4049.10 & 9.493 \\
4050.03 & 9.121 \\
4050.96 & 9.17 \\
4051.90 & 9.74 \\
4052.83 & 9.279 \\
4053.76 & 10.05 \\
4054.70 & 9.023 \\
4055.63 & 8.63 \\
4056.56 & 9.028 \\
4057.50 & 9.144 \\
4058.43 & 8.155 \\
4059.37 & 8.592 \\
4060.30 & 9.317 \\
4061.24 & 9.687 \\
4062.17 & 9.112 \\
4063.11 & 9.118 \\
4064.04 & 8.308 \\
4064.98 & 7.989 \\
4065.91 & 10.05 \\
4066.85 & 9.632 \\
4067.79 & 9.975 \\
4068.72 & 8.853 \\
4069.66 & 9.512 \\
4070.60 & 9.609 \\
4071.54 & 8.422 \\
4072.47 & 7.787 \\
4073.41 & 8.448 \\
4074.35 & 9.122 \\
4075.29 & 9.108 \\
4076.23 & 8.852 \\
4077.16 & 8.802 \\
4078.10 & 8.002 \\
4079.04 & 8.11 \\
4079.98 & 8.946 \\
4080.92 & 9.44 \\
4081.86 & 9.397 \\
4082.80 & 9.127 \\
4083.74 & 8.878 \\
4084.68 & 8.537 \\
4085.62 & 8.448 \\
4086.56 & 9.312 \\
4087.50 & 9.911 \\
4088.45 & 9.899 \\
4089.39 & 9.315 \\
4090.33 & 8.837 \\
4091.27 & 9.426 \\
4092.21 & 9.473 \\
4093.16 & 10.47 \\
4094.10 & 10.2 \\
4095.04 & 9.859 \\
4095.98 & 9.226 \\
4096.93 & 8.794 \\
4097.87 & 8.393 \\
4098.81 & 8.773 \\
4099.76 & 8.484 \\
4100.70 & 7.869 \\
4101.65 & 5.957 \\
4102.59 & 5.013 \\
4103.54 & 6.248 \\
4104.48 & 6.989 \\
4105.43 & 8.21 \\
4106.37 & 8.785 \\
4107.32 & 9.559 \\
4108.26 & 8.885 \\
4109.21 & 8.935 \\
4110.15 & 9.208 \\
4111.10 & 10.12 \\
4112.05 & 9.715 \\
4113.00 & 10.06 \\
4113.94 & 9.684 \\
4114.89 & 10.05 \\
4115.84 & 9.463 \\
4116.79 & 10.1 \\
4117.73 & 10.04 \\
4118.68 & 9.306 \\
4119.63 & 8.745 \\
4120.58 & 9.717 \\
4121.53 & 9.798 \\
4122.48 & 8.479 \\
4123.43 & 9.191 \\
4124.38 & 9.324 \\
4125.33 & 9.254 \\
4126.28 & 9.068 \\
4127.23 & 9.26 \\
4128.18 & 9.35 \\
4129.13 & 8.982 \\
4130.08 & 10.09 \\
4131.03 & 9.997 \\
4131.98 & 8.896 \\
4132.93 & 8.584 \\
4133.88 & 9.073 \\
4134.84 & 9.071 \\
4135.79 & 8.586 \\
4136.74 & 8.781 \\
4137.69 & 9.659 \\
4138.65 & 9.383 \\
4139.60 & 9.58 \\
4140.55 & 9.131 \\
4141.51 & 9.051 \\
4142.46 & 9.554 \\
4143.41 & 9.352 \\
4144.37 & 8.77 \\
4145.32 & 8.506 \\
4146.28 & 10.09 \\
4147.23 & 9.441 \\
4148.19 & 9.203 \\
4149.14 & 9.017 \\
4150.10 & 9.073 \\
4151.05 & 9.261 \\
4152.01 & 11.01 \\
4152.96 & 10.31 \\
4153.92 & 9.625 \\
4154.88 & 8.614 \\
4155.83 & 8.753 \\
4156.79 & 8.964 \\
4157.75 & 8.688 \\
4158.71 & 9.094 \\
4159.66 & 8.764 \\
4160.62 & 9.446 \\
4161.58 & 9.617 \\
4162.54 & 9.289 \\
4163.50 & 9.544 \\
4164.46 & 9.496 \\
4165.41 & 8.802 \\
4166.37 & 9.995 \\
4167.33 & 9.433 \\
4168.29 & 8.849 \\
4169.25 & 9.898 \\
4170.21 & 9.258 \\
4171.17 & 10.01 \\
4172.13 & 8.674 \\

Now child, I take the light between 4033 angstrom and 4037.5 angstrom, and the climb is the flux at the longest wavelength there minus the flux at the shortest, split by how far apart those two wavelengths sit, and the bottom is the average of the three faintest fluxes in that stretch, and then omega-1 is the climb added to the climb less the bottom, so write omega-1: -7.4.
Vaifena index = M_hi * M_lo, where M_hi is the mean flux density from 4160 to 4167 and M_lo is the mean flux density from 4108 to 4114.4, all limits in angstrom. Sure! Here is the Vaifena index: 90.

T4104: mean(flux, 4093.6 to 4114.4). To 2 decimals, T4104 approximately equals 8.59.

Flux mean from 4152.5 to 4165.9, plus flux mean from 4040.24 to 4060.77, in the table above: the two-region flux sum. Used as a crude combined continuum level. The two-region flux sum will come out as 18.2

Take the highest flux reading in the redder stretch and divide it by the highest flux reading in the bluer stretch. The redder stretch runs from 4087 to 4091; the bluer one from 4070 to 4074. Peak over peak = 1.03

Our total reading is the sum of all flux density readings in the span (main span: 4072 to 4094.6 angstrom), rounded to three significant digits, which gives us 218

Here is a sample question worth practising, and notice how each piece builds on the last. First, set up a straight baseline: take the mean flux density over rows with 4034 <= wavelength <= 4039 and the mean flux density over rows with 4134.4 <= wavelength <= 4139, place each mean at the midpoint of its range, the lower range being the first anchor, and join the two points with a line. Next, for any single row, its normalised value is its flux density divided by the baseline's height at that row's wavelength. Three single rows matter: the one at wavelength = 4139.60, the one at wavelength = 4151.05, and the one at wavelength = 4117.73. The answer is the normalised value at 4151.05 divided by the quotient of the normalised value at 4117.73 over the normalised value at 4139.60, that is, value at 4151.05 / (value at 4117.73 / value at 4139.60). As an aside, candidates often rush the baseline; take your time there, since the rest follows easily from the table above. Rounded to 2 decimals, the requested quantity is 0.97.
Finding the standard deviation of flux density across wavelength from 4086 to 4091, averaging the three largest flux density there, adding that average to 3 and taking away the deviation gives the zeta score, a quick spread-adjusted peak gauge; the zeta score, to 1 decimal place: 12.3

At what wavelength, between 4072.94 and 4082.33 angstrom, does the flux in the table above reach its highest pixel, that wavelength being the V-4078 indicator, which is 4080.92 angstrom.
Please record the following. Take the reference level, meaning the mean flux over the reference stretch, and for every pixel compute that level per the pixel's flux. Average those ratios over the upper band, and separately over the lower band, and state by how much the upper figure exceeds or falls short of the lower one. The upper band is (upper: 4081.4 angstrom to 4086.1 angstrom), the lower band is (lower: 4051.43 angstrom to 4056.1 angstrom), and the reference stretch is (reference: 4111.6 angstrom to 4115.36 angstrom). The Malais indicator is 0.054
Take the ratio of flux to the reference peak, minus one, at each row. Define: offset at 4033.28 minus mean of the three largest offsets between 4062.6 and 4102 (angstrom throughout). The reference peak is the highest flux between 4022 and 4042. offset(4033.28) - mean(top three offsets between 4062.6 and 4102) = -0.22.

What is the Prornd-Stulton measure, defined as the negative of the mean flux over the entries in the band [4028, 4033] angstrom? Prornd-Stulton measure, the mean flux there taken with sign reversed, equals -8.96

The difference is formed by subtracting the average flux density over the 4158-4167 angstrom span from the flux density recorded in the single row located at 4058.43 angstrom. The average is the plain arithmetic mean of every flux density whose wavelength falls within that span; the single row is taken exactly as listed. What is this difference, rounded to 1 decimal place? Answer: -1.2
